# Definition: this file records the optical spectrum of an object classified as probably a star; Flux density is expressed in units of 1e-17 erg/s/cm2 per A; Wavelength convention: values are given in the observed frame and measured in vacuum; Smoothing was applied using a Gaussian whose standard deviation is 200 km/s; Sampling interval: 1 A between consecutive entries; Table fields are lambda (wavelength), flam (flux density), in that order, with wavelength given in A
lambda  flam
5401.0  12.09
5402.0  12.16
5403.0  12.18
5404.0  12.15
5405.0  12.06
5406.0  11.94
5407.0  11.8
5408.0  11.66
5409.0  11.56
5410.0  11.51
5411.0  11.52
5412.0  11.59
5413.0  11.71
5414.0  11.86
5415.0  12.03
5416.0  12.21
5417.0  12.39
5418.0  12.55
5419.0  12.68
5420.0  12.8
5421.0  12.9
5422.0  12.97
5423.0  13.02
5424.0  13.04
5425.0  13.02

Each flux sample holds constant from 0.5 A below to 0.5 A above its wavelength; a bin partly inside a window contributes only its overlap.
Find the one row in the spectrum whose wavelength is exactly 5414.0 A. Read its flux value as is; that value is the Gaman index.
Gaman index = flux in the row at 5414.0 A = 11.86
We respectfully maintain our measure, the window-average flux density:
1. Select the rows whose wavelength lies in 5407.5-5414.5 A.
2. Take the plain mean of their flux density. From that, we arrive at 11.6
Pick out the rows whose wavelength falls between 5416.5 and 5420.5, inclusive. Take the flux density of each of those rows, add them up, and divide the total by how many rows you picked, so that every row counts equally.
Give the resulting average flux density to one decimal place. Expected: 12.6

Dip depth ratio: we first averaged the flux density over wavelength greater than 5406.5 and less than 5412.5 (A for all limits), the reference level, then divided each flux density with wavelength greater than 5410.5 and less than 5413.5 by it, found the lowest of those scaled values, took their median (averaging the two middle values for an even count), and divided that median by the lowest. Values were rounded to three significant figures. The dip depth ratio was 1.01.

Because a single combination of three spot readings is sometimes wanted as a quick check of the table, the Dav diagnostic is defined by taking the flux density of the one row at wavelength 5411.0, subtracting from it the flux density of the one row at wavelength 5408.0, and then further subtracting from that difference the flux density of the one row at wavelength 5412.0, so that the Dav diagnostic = -11.7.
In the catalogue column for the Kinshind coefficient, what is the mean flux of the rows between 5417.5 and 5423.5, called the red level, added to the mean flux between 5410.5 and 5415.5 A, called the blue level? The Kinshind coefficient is 24.6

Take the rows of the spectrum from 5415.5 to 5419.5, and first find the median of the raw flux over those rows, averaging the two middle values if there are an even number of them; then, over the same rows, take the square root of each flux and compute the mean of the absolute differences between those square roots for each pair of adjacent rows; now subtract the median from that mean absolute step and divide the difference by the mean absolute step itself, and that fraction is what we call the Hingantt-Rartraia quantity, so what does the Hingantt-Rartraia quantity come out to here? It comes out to -561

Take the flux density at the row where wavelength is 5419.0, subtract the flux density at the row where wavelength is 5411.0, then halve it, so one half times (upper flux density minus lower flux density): 0.58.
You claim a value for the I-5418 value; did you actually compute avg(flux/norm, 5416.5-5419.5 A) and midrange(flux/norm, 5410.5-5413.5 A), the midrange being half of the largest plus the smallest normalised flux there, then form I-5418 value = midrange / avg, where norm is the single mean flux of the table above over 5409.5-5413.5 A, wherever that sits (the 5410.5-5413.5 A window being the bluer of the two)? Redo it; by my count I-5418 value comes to 0.93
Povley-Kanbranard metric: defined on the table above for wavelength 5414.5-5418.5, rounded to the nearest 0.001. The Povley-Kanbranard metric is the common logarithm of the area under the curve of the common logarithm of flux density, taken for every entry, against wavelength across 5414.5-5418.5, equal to 0.639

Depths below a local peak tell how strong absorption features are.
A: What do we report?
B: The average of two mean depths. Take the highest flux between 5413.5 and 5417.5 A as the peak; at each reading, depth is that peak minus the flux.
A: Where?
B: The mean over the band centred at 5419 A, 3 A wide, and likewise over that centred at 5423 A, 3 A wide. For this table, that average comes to -0.5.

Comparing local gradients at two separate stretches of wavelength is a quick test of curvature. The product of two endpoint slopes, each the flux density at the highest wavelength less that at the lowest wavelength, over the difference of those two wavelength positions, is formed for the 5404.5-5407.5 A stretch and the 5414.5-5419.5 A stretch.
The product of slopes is -0.021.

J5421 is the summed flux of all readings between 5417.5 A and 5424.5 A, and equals 90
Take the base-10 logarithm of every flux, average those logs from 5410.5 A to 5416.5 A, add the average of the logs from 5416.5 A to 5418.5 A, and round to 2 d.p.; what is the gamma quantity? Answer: 2.17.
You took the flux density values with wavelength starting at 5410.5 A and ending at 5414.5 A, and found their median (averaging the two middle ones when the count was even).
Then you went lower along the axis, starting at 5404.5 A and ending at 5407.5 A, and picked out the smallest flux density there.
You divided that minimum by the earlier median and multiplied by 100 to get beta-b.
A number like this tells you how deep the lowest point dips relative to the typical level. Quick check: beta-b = 101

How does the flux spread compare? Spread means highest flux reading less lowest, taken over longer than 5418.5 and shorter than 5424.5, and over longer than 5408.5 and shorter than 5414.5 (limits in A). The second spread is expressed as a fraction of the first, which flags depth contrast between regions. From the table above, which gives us 1.0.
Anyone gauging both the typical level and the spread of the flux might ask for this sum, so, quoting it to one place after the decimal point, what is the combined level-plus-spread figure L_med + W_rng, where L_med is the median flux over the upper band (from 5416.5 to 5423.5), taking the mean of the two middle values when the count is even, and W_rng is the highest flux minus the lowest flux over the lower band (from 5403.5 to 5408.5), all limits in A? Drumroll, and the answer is 13.3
